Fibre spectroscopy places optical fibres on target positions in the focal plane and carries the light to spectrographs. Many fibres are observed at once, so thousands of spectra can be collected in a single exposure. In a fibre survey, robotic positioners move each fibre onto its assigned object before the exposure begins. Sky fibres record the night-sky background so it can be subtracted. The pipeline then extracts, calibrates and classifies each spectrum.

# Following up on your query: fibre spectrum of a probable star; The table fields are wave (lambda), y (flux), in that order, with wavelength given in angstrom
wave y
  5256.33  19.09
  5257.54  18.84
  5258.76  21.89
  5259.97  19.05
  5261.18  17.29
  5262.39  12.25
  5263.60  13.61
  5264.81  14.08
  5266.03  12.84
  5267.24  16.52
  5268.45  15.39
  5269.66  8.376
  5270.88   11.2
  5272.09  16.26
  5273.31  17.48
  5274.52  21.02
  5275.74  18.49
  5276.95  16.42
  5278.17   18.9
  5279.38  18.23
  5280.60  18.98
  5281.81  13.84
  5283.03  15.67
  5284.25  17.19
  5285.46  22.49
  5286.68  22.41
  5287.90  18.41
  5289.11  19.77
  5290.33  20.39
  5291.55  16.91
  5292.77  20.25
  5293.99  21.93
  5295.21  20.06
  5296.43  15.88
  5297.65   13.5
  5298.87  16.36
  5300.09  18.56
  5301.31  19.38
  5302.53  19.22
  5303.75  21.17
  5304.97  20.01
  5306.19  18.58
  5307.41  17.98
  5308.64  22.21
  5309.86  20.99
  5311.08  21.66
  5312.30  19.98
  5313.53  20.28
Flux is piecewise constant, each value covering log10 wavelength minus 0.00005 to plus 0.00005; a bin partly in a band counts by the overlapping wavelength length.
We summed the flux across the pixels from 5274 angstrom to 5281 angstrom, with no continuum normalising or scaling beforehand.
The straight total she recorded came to 112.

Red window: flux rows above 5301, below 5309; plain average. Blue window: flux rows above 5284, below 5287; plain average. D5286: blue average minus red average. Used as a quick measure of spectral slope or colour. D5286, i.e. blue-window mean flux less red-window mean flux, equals 1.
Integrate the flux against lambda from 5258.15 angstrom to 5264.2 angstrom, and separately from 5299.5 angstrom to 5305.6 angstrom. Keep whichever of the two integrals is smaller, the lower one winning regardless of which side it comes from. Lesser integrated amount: 102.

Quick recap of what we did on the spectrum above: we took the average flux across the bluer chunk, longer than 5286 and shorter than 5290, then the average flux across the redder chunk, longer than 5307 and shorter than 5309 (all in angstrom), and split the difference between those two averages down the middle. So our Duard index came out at 20.1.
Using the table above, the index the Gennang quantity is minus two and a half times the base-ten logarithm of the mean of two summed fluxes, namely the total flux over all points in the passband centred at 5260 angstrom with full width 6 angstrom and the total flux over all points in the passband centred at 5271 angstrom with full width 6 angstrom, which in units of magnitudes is -4.74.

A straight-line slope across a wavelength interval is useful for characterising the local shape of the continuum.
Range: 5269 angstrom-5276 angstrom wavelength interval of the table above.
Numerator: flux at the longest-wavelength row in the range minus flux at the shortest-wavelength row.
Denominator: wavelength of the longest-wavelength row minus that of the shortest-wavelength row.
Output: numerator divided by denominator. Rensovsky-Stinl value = 1.7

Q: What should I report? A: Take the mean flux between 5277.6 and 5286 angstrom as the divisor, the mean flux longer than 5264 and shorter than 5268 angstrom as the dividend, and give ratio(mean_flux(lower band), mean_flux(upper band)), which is 0.81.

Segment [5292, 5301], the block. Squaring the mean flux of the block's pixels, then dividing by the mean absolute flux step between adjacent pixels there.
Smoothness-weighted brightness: 129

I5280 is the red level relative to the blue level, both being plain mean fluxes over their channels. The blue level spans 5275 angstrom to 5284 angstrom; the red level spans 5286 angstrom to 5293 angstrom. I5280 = 1.14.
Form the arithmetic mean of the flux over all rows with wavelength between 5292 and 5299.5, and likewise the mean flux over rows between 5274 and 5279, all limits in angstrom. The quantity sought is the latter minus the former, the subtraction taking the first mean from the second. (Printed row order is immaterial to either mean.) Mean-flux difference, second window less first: 1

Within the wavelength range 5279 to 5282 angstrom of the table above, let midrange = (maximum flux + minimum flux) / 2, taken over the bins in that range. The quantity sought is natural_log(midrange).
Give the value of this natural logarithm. 2.80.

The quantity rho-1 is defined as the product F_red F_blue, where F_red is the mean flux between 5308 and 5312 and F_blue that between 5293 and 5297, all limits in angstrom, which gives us 417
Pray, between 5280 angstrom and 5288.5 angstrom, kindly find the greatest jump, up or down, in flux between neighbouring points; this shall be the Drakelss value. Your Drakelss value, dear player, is 5.3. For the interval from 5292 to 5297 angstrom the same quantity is 4.2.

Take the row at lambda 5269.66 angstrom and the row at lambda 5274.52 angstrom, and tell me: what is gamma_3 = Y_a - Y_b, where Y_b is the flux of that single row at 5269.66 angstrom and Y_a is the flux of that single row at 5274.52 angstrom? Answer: 12.6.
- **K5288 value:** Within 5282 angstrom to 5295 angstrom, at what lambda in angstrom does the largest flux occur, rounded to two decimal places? 5285.46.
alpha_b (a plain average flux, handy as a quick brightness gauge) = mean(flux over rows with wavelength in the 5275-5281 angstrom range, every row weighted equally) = 18.2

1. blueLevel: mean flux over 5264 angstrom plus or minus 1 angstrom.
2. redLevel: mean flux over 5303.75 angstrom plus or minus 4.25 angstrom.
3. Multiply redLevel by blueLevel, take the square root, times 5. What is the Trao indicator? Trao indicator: 82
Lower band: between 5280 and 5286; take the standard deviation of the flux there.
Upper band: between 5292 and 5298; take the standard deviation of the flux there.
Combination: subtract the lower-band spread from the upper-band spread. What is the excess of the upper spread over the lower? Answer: 0.2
